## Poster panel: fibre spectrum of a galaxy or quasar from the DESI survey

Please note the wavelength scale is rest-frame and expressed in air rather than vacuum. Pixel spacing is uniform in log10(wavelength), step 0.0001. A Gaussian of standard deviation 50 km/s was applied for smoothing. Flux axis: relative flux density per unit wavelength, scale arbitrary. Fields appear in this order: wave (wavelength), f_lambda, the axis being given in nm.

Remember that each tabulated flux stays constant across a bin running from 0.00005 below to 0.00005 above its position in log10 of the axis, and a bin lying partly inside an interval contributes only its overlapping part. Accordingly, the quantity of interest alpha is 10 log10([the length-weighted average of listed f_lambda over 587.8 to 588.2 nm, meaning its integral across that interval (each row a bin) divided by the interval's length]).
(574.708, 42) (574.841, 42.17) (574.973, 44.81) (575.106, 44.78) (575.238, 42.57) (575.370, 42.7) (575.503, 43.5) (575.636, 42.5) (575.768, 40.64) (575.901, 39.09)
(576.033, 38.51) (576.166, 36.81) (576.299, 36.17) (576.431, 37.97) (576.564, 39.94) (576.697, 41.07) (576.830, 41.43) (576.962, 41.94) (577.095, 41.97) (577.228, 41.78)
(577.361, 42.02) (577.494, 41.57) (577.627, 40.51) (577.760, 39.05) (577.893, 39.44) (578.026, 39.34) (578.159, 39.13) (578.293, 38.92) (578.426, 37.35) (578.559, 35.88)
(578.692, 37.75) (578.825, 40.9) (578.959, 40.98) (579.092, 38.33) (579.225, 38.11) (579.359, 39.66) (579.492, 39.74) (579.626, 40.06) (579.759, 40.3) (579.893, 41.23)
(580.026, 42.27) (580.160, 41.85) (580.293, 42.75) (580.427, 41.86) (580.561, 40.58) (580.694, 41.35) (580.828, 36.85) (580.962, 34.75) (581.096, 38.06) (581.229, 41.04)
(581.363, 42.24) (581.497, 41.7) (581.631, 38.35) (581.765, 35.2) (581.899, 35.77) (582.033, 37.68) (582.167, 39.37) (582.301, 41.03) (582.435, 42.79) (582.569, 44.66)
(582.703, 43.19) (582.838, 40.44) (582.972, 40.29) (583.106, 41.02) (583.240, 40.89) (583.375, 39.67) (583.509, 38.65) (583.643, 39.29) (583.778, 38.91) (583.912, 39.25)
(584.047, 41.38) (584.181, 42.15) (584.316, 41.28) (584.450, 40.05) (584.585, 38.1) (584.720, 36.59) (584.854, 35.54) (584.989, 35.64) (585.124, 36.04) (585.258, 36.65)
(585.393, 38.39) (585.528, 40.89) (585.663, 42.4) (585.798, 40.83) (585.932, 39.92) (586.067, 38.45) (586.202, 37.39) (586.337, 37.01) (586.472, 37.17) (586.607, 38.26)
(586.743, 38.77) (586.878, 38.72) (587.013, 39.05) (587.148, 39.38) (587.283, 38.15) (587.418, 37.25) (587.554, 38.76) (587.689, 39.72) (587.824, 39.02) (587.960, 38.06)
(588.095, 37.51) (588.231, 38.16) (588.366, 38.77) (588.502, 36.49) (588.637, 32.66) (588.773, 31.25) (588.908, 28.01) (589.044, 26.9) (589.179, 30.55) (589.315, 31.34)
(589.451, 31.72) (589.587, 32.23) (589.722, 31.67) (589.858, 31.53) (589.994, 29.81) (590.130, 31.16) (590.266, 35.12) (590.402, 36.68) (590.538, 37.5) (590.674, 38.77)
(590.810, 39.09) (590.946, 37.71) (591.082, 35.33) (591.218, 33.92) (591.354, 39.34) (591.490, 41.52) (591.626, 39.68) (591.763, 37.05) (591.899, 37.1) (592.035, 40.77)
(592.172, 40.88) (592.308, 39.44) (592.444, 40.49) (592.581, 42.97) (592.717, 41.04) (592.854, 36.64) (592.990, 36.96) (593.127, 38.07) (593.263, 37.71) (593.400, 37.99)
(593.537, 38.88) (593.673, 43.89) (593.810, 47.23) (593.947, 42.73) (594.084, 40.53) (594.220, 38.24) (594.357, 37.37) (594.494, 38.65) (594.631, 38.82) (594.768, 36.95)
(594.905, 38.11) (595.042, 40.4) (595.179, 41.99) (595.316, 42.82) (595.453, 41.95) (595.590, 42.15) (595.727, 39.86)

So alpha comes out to 15.8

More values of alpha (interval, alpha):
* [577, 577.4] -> 16.2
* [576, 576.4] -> 15.7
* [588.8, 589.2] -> 14.6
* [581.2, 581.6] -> 16.2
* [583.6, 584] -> 15.9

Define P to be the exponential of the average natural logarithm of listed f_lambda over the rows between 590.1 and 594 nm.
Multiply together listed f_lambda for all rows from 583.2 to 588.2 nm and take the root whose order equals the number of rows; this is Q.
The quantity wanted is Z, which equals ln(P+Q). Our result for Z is 4.35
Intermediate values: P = 38.7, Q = 38.8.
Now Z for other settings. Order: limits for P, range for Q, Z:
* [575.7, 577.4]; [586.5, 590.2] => 4.31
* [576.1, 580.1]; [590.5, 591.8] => 4.35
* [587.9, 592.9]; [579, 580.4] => 4.33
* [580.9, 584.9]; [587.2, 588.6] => 4.35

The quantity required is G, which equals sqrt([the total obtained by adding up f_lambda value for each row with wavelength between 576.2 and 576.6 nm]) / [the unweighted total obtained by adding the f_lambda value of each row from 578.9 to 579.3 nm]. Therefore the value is 0.091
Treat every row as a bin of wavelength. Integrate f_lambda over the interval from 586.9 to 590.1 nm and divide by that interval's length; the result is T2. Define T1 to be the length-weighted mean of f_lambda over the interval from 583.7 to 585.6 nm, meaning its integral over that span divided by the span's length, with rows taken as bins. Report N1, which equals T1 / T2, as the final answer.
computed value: 1.11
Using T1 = 38.6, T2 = 34.7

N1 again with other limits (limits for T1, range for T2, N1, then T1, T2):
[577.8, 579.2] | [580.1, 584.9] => 0.97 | 38.8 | 39.9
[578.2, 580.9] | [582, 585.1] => 1.00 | 39.8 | 39.9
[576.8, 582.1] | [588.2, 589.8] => 1.23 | 39.7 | 32.4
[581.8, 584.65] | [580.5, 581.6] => 1.02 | 40.2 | 39.5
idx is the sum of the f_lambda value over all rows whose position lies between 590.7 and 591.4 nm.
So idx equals 185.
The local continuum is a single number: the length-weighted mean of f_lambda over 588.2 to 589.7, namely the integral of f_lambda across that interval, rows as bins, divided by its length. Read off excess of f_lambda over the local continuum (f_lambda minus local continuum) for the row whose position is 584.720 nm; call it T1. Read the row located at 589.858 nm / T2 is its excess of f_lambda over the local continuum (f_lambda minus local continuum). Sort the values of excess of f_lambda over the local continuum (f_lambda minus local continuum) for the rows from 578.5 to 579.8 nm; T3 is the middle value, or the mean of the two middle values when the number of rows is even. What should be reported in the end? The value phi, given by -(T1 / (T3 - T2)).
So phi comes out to -1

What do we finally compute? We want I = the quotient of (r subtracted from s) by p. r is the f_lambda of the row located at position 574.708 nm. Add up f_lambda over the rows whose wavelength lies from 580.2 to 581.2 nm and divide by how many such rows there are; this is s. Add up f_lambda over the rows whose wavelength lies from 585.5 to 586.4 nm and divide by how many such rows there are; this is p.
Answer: -0.06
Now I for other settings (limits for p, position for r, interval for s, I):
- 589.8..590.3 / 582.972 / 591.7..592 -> -0.10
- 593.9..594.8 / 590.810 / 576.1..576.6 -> -0.04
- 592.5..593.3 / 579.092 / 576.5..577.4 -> 0.08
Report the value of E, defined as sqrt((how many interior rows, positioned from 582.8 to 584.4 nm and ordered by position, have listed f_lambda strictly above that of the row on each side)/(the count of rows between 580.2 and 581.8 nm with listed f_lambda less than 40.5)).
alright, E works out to 0.77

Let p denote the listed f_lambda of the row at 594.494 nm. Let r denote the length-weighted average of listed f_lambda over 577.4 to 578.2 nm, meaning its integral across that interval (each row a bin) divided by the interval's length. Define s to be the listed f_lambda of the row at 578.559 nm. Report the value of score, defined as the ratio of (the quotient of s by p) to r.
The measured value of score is 0.0232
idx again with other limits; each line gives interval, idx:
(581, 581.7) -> 201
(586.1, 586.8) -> 189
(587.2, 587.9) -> 193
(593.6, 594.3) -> 213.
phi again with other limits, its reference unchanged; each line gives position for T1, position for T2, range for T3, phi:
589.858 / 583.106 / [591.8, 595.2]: 0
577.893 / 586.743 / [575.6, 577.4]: -3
